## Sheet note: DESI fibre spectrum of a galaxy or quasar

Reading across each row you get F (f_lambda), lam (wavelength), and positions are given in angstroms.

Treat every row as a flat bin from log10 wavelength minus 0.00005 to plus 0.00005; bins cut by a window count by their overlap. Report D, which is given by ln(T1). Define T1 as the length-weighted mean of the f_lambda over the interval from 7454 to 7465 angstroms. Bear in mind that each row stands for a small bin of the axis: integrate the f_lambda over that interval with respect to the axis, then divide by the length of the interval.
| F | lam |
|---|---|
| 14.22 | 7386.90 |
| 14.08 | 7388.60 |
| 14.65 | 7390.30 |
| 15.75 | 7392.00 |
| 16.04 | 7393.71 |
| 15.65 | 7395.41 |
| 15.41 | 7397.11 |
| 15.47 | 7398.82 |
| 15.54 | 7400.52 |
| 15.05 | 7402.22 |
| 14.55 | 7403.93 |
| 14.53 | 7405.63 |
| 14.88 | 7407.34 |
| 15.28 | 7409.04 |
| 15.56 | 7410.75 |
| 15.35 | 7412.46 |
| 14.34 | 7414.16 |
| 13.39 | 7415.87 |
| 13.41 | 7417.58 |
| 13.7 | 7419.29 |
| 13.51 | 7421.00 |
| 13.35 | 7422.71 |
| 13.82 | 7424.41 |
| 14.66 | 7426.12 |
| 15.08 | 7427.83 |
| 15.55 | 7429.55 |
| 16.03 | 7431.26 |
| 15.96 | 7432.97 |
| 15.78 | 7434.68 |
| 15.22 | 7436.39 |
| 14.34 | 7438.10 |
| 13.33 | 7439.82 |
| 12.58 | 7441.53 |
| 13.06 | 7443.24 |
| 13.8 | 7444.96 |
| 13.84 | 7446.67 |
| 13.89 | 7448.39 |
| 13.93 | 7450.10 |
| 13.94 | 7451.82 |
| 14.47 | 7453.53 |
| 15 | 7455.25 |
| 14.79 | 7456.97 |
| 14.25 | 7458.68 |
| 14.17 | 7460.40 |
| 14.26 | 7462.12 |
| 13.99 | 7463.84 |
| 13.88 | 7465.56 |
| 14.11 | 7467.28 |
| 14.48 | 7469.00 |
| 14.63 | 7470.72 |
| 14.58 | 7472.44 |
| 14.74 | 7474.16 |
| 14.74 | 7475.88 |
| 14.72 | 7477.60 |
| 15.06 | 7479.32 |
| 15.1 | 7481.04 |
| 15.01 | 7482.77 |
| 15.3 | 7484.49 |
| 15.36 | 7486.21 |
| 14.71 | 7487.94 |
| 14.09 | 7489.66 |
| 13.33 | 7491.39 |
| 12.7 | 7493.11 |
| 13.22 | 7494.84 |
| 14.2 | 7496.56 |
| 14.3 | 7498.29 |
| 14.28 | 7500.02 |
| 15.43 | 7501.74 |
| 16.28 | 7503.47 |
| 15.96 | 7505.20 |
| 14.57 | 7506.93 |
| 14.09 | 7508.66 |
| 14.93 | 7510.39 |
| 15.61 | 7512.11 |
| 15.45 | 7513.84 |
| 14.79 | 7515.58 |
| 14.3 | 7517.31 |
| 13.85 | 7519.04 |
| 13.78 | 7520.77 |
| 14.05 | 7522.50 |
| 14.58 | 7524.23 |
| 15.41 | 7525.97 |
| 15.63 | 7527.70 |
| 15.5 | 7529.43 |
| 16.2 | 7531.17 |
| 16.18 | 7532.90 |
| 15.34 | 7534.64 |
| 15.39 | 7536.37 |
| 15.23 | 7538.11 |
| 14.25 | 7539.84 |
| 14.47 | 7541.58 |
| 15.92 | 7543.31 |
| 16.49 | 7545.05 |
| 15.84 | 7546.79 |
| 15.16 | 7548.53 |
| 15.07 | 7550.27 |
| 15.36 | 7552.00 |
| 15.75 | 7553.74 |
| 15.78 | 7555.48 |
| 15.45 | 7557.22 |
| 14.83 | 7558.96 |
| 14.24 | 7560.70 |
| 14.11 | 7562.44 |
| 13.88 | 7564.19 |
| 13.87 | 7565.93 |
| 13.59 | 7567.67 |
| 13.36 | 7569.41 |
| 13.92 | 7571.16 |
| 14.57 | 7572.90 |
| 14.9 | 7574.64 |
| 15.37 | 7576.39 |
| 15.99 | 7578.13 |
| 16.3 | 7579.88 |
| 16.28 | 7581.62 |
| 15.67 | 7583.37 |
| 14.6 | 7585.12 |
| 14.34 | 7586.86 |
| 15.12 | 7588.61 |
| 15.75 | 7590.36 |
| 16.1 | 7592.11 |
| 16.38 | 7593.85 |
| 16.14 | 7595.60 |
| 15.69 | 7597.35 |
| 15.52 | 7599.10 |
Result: 2.67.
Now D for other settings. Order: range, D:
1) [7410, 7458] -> 2.66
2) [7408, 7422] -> 2.66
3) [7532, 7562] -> 2.73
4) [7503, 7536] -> 2.71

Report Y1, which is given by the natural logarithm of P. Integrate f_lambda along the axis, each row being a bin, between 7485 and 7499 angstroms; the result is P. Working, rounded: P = 196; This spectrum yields 5.3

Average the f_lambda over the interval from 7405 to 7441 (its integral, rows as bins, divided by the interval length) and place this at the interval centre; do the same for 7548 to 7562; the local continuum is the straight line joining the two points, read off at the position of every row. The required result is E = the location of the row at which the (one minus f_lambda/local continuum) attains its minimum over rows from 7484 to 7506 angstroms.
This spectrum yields 7503.47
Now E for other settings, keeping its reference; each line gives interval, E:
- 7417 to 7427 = 7426.12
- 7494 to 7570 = 7545.05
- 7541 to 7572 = 7545.05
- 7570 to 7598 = 7593.85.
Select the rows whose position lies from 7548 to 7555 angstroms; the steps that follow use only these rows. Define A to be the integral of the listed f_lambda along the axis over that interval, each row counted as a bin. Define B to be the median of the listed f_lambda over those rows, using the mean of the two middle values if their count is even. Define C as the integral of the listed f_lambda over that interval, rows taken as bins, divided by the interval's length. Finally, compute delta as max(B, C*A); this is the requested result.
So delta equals 1656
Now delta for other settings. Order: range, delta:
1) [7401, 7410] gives 1997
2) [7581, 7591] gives 2325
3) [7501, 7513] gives 2797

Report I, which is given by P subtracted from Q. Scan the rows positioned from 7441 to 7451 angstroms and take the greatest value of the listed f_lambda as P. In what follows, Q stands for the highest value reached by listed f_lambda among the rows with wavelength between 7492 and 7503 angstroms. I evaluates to 1.5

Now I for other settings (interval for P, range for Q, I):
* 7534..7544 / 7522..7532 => 0.3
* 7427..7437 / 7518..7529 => -0.4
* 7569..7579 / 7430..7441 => 0.0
